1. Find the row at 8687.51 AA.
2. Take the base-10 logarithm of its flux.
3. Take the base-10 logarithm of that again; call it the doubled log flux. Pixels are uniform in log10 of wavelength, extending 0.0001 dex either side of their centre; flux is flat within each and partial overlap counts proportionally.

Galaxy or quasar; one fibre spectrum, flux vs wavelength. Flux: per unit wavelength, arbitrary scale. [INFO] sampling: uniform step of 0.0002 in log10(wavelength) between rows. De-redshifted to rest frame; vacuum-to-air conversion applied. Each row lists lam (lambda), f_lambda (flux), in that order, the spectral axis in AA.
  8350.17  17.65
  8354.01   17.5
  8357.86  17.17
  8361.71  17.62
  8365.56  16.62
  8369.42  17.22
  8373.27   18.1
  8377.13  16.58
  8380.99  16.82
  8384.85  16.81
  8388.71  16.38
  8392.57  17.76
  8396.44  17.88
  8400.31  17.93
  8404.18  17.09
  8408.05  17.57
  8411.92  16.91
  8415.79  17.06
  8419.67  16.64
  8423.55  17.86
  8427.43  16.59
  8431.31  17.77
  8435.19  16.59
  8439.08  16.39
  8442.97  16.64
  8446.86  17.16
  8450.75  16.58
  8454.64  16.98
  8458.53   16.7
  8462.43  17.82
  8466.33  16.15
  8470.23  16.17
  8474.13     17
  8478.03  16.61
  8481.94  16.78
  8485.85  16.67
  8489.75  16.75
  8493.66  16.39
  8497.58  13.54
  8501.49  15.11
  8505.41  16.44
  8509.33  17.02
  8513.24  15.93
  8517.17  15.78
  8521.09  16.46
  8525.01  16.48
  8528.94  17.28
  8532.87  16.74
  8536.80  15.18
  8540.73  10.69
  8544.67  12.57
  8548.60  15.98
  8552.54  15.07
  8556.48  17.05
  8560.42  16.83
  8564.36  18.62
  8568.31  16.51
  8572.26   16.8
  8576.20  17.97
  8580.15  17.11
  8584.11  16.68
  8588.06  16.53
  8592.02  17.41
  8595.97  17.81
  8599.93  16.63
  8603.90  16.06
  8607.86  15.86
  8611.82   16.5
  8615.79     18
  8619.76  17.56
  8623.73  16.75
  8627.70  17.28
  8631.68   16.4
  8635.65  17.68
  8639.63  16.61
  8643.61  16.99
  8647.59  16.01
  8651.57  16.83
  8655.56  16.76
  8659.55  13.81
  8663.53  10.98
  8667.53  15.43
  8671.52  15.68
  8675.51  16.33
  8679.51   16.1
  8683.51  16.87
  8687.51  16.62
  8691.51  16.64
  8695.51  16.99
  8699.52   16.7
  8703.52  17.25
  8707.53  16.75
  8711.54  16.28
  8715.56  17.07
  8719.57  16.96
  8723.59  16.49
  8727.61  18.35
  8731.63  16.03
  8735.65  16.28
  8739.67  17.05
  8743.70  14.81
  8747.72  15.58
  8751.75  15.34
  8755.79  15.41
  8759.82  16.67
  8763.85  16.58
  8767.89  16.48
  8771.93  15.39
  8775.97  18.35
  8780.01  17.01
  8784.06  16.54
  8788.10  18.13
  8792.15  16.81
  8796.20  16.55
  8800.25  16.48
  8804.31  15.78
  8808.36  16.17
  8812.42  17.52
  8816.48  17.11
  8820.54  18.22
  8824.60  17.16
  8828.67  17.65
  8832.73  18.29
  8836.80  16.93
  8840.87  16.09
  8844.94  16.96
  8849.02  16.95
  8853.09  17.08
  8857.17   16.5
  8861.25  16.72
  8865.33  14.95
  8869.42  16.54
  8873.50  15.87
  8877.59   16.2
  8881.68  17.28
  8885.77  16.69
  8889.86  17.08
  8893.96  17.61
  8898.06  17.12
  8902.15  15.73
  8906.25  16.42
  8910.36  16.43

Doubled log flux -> 0.087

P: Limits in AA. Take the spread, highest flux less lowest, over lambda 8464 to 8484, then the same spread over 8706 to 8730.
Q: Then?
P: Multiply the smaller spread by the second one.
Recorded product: 1.8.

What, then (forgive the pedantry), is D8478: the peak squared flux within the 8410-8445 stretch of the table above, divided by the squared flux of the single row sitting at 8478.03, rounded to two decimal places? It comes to 1.16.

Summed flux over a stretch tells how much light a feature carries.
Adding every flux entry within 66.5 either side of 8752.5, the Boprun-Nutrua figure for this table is 548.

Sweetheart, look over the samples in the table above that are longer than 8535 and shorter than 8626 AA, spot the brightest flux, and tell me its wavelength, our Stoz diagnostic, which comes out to 8564.36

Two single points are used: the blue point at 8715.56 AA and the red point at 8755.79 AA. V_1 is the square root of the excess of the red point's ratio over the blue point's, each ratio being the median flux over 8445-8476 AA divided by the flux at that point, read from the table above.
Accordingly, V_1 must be 0.33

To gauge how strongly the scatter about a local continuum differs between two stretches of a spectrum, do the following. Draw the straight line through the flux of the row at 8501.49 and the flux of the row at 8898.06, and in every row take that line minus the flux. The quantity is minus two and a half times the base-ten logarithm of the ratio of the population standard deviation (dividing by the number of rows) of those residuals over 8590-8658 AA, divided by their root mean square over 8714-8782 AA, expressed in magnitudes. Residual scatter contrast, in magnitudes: 0.45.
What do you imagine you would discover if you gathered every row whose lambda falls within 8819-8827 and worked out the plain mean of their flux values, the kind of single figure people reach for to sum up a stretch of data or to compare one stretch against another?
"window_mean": 17.7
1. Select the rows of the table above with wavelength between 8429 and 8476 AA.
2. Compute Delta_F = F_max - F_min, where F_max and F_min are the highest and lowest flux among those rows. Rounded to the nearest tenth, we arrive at 1.7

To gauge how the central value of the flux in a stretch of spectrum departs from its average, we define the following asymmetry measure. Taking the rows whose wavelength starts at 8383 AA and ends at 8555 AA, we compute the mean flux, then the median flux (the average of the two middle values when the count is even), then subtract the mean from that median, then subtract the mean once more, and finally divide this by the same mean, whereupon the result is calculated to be -0.986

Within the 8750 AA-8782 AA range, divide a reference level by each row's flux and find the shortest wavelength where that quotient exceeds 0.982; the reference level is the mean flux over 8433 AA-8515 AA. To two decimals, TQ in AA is 8751.75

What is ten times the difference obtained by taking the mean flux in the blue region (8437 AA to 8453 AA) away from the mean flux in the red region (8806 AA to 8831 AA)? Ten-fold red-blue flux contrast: 6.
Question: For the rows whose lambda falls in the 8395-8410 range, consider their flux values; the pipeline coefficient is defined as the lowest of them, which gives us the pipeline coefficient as 17.09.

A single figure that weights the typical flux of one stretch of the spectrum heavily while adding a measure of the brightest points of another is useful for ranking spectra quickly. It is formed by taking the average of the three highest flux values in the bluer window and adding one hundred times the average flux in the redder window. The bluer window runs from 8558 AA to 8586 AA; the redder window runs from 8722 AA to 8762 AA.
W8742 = 1638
